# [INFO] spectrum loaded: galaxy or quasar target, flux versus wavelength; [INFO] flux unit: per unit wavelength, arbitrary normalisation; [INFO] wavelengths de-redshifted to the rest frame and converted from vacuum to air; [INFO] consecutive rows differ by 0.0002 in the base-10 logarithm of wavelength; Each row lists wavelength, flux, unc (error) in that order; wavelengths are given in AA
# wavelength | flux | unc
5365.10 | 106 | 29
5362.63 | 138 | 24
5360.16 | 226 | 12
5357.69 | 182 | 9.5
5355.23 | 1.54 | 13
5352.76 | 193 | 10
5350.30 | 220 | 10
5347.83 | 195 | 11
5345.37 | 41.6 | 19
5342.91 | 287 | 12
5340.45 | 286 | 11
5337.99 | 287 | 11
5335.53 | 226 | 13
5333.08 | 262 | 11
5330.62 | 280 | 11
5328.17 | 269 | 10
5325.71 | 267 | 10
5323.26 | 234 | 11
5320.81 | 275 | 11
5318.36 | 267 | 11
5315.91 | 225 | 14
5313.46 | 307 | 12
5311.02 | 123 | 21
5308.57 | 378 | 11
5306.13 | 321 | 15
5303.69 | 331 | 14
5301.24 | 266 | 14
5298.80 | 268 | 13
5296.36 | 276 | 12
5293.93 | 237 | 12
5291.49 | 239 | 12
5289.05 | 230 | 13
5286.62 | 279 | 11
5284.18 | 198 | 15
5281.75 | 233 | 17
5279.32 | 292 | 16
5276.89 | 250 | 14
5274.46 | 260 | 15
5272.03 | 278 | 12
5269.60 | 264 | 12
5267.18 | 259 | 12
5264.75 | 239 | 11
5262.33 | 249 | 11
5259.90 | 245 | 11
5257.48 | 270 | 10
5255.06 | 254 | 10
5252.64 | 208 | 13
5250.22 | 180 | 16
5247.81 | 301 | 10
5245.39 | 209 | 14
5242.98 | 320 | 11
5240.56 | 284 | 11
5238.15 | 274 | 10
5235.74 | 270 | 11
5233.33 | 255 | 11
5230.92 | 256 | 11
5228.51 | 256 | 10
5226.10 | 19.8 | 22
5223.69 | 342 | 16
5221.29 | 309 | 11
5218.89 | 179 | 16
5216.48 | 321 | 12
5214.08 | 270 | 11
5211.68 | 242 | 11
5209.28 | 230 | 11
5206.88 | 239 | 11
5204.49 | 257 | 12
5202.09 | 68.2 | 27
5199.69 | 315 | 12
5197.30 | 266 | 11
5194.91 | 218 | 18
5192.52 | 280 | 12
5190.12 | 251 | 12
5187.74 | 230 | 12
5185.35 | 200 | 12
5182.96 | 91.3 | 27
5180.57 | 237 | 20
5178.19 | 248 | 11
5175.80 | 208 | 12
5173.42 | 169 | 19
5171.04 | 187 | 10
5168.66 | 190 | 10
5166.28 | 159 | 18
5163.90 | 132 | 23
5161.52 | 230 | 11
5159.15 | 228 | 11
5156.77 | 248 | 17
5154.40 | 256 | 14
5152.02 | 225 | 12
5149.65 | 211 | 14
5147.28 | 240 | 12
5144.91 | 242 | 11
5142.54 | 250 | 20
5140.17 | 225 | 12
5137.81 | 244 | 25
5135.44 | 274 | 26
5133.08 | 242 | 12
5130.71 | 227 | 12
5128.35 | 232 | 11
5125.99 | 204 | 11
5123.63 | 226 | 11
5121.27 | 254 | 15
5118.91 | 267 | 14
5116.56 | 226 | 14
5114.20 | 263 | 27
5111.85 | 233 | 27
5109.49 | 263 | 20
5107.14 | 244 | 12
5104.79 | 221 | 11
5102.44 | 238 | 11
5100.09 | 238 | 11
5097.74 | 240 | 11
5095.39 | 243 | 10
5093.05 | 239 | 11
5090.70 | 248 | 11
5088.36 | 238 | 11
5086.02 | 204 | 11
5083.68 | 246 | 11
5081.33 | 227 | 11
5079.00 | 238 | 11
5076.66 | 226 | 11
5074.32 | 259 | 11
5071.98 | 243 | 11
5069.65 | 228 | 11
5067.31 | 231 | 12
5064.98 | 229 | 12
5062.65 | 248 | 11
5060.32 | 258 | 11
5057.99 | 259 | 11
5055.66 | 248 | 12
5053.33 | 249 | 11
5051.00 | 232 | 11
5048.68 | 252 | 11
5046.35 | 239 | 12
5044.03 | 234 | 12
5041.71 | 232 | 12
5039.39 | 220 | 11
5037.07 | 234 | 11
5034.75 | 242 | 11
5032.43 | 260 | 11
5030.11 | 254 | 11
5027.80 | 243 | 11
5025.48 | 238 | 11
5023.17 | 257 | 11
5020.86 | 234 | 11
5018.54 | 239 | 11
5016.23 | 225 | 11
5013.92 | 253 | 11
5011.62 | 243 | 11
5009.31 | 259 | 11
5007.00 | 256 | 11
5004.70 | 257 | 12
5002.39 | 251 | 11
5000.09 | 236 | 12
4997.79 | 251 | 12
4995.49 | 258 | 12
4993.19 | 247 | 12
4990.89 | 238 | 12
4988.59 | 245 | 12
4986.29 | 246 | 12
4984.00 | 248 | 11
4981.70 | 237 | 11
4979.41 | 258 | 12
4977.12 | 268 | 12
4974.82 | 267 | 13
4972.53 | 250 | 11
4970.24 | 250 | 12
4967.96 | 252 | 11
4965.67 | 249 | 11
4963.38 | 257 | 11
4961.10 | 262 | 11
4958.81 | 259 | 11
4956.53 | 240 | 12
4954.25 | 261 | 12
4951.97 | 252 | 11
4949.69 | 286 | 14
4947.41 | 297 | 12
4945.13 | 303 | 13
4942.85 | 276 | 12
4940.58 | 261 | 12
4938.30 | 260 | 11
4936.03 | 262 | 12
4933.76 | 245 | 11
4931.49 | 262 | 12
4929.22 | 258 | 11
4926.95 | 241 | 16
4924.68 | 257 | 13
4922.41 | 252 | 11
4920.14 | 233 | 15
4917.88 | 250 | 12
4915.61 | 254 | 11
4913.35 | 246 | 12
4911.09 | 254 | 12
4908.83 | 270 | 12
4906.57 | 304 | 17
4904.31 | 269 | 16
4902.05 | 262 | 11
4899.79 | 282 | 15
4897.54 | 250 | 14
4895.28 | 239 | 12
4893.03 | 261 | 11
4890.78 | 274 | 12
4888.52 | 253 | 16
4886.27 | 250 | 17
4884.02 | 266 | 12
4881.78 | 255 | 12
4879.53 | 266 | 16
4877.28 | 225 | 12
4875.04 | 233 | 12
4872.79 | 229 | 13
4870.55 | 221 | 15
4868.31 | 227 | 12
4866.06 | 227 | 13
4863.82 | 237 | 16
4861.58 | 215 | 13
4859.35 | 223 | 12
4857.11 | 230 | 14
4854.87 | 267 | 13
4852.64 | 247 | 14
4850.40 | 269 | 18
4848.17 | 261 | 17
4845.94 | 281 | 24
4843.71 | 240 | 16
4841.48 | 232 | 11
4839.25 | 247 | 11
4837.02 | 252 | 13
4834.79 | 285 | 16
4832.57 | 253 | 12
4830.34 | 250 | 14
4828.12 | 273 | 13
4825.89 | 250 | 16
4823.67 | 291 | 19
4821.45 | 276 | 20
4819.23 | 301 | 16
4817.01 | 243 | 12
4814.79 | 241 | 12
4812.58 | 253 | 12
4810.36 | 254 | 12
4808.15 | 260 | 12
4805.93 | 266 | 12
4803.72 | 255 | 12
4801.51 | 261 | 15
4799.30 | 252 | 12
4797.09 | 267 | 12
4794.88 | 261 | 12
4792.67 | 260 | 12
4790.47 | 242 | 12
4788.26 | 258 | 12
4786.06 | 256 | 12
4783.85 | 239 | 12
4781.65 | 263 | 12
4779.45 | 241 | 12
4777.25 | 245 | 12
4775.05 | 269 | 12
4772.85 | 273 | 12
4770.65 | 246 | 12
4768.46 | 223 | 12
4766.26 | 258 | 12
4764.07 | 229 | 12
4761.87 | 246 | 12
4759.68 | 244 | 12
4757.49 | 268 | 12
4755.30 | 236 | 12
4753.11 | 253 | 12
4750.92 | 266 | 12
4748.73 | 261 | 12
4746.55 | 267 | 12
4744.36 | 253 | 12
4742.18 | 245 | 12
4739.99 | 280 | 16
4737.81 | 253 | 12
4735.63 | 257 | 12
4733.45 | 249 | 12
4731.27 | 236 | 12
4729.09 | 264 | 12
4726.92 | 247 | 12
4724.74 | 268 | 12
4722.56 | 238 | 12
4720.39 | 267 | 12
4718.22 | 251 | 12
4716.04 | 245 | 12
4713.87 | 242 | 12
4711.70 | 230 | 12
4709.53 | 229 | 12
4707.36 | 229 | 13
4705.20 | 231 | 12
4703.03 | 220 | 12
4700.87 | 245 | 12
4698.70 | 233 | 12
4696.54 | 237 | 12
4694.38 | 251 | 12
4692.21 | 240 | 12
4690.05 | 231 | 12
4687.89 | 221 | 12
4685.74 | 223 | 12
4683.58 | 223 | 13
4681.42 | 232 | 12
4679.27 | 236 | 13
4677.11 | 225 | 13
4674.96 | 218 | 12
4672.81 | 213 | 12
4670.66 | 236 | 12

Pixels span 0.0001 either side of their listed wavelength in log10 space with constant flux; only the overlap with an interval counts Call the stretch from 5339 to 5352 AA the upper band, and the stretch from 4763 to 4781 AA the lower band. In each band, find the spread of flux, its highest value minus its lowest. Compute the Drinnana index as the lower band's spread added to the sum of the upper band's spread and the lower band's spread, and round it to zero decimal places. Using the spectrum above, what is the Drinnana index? 345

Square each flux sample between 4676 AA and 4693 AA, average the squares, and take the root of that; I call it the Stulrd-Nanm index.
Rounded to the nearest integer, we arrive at 229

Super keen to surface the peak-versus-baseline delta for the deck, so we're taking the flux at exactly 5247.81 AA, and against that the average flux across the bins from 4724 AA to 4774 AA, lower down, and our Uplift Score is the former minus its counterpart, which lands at 48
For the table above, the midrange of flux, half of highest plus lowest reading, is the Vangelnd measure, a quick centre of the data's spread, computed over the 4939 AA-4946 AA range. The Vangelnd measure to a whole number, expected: 282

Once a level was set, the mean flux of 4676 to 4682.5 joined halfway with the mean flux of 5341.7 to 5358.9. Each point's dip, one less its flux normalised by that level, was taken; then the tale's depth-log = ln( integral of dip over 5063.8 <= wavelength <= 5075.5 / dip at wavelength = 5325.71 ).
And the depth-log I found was 1.9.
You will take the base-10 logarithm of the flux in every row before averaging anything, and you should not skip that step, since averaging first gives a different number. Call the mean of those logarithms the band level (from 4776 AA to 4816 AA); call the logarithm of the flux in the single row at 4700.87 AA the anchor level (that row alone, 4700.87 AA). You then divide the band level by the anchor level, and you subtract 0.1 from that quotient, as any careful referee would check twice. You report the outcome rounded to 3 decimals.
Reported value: 0.907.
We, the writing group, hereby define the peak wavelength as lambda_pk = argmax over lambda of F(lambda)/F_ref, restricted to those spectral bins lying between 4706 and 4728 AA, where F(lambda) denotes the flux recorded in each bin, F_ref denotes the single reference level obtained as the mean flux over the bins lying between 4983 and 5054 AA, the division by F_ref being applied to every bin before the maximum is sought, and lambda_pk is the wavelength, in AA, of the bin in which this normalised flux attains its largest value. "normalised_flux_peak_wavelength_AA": 4724.74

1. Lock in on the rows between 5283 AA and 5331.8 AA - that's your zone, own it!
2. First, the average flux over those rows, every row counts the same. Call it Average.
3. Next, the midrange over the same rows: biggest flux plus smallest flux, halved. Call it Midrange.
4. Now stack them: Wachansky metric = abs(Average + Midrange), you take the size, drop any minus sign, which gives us 514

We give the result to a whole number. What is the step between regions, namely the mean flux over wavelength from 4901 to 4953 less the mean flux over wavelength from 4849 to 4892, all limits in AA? 20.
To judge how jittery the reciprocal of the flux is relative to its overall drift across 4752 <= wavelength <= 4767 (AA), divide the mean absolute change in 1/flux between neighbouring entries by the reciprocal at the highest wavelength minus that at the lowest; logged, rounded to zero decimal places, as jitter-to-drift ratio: -4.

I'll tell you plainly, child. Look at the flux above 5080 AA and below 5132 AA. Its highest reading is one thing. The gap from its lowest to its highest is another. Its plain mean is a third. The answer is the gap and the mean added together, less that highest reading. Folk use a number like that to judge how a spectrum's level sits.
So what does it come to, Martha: 33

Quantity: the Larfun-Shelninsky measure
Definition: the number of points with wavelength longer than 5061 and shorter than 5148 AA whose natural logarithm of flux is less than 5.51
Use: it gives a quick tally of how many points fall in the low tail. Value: 28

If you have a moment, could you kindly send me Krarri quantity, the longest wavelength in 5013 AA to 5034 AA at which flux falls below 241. 5025.48 AA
